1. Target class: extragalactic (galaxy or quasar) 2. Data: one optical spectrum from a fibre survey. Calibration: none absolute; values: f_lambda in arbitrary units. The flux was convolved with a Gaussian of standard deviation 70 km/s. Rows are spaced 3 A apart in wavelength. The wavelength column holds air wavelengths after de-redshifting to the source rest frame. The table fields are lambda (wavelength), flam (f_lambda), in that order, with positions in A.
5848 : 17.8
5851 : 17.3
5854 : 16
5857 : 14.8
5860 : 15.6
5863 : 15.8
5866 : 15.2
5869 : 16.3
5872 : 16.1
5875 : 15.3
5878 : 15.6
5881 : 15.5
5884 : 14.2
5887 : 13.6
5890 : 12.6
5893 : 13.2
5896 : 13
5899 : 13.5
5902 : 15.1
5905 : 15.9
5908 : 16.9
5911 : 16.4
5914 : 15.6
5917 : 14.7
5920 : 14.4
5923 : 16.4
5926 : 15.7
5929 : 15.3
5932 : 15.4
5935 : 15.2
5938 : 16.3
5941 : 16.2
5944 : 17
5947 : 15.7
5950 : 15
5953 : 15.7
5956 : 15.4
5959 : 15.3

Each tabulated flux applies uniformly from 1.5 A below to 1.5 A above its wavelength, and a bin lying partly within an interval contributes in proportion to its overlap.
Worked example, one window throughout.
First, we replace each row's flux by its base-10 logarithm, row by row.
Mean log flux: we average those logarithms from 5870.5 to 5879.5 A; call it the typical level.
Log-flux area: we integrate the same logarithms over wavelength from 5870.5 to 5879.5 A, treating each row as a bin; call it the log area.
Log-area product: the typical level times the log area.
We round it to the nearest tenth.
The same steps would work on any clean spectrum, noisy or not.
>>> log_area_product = 12.8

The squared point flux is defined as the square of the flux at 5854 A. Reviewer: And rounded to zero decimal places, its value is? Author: 256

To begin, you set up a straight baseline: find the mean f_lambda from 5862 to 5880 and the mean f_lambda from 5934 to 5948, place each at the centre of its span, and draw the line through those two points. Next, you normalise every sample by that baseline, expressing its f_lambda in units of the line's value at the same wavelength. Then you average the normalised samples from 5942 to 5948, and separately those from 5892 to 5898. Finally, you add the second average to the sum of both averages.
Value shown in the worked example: 2.67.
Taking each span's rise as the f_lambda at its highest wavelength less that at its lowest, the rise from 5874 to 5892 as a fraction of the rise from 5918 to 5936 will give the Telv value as -3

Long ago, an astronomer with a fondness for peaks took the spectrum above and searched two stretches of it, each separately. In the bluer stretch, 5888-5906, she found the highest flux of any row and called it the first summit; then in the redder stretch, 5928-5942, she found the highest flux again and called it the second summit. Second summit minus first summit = 0.4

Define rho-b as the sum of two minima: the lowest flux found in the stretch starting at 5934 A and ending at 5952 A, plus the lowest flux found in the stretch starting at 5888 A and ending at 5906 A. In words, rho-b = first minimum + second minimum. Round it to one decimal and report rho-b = 27.6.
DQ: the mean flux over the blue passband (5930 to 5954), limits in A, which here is 15.8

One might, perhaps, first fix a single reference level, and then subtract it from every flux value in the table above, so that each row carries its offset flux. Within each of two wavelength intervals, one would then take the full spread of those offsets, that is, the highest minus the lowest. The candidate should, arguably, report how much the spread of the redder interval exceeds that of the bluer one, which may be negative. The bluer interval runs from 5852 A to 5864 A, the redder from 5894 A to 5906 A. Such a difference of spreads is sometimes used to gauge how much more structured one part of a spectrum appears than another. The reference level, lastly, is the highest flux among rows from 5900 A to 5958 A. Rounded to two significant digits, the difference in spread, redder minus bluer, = 1.7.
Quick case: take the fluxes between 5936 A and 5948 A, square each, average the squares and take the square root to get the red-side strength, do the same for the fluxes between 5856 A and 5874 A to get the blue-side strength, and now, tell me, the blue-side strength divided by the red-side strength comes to 0.96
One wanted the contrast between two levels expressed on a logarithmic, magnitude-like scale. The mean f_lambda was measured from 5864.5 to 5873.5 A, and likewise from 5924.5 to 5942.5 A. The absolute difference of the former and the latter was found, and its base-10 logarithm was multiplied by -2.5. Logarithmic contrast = 1.8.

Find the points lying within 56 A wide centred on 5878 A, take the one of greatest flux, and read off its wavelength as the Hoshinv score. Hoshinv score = 5851 A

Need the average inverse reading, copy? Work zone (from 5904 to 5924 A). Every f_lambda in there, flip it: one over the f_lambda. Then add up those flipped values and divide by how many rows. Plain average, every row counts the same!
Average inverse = 0.0637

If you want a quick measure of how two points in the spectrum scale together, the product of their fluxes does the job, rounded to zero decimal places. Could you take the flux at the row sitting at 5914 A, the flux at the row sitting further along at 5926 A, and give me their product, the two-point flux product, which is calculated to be 245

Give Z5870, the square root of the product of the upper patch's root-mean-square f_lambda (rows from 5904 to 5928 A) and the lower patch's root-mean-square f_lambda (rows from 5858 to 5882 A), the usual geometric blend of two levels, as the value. 15.72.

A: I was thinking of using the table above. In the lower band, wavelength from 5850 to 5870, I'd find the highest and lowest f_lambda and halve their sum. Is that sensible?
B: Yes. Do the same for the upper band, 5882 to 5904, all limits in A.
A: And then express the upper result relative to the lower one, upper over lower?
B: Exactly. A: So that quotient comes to 0.86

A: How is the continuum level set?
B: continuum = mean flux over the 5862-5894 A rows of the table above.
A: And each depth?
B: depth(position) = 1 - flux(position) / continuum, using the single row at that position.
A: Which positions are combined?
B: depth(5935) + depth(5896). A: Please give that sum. 0.10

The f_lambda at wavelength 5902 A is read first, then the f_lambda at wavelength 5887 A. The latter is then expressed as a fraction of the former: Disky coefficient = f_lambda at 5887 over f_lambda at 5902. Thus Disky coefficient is 0.90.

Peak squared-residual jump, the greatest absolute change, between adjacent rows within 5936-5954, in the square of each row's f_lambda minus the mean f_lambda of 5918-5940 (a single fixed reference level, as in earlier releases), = 2.1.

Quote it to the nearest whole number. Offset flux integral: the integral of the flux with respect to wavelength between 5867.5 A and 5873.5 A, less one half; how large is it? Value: 97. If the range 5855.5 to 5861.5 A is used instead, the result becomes 91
